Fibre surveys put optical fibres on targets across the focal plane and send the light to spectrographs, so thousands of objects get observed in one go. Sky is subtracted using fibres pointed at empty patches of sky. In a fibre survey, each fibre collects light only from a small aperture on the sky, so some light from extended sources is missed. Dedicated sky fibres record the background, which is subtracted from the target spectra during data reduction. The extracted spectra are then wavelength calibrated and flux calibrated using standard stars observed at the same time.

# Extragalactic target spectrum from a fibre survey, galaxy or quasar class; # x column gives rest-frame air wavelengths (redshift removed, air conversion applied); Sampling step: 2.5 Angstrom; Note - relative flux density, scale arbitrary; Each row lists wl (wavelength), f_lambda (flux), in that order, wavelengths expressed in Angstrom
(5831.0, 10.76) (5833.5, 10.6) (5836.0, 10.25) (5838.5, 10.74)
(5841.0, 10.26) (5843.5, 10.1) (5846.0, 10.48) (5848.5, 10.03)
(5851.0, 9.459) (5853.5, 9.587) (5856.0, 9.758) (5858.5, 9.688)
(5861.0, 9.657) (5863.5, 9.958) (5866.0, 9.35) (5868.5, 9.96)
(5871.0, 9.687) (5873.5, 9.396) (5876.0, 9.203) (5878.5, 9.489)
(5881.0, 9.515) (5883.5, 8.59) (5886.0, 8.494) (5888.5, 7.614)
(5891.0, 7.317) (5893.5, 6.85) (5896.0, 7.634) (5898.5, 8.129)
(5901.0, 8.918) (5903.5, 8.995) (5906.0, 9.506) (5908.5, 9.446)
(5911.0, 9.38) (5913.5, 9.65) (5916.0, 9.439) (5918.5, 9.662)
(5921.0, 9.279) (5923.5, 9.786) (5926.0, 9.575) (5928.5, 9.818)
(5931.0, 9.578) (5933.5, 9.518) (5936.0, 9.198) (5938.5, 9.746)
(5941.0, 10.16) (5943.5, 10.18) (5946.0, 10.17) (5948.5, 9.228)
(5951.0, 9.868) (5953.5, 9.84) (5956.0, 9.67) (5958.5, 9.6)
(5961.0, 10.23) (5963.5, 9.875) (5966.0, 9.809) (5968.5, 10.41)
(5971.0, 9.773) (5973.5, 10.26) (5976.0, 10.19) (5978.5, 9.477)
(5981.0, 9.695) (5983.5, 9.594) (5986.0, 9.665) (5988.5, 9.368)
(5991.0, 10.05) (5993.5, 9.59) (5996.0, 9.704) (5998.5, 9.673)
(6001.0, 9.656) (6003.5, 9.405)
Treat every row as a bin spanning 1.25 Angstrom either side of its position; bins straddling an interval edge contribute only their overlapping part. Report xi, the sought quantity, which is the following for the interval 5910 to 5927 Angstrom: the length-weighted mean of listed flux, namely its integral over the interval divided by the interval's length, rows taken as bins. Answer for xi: 9.5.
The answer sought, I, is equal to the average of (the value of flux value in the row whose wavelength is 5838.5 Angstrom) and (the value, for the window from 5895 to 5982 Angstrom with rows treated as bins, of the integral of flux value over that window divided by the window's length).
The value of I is 10.2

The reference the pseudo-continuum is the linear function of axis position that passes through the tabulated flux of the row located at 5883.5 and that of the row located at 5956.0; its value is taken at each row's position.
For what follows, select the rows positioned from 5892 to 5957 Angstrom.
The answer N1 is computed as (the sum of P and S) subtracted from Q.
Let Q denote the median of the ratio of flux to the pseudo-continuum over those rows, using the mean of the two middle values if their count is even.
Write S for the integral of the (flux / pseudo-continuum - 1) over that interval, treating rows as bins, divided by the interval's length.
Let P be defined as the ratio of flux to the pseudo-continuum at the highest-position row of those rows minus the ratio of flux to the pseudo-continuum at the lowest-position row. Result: 0.80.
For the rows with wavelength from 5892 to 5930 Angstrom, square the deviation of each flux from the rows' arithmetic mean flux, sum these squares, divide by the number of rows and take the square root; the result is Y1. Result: 0.84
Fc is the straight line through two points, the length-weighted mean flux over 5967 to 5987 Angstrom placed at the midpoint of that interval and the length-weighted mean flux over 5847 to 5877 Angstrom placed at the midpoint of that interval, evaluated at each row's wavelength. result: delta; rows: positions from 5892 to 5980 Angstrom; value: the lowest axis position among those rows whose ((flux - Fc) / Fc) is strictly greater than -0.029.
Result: 5906.0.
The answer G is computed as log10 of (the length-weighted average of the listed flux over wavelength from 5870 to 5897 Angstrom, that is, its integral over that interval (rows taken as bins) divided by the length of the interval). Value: 0.93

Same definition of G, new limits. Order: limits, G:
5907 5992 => 0.99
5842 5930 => 0.97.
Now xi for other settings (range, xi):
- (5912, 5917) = 9.5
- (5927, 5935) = 9.6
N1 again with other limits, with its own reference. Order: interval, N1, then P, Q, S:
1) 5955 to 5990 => 1.08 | -0.08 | 0.99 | -0.01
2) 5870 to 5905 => 1.15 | -0.14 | 1.00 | -0.01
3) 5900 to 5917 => 0.97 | 0.03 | 1.04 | 0.04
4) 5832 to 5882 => 1.22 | -0.24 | 1.18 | 0.21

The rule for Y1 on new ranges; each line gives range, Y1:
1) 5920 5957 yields 0.31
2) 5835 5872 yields 0.37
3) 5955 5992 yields 0.30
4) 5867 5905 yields 0.92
